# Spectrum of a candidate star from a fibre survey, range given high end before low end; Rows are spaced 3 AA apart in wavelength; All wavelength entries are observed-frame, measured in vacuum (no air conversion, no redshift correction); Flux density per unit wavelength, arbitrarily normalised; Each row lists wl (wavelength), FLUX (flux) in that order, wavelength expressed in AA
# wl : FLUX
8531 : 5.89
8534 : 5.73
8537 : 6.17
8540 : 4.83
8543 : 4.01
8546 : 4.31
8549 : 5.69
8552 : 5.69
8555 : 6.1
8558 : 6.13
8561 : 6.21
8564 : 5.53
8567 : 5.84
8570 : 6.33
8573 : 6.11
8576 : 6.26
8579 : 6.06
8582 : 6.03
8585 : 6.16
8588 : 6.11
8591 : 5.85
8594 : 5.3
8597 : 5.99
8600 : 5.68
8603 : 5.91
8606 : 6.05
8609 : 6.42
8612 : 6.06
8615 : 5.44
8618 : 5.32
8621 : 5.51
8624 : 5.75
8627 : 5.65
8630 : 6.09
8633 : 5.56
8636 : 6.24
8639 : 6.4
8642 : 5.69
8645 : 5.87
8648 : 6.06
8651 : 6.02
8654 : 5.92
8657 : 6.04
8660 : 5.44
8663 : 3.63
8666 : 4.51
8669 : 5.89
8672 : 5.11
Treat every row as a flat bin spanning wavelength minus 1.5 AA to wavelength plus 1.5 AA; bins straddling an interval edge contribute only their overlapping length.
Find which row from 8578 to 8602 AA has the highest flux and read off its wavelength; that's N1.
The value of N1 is 8585 AA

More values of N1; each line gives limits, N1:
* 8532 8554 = 8537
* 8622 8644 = 8639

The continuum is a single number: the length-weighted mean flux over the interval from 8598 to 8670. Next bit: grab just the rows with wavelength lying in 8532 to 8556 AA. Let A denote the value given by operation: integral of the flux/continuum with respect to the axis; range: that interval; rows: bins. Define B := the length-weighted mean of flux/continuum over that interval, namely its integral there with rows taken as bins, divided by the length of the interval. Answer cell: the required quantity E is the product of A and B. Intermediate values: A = 22.3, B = 0.93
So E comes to 20.7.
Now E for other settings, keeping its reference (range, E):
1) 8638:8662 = 25.3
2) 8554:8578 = 27.0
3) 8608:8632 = 24.4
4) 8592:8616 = 25.3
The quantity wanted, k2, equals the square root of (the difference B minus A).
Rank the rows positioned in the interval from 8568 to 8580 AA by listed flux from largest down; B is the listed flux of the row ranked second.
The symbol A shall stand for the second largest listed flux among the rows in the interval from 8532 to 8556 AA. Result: 0.40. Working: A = 6.1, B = 6.26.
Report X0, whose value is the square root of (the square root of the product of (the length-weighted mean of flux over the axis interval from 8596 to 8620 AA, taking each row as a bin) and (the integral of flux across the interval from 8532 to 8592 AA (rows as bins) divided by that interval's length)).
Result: 2.41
